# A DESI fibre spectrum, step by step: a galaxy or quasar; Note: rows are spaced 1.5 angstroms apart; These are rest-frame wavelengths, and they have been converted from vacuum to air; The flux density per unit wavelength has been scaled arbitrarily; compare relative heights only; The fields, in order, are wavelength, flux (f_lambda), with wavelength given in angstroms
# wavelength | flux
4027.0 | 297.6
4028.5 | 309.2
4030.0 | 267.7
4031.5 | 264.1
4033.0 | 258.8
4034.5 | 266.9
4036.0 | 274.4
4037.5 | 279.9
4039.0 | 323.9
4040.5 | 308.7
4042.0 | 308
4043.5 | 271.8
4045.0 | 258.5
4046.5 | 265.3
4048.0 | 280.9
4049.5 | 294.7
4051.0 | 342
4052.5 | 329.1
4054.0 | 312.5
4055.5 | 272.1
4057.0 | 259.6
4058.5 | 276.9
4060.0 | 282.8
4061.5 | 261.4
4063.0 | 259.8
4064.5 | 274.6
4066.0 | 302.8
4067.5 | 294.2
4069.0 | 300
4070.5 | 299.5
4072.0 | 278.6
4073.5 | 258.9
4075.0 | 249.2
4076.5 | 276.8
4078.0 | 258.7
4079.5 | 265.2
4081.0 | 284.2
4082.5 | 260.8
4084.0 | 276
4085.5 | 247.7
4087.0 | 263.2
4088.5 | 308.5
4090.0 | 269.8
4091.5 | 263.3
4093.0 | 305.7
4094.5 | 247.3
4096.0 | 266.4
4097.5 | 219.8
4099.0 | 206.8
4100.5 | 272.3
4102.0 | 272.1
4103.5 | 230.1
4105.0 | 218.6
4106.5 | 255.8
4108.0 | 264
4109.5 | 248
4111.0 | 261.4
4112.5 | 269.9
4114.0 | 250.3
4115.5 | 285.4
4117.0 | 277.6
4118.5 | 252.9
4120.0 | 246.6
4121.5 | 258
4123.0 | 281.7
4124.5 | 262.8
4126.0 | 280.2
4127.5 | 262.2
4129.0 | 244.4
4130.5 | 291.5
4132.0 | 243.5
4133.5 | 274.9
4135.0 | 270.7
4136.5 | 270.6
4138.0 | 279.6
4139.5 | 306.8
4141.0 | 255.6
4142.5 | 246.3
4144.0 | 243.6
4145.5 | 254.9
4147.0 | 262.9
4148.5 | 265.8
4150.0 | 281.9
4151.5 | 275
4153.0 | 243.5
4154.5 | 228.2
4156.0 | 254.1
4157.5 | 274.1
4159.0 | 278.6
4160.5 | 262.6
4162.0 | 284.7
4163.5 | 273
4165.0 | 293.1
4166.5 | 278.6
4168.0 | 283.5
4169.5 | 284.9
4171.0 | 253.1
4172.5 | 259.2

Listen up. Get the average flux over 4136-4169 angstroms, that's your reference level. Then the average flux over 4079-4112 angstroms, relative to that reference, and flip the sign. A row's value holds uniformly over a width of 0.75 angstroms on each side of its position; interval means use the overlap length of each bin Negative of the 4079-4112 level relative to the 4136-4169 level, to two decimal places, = -0.97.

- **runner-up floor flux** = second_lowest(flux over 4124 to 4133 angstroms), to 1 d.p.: 244.4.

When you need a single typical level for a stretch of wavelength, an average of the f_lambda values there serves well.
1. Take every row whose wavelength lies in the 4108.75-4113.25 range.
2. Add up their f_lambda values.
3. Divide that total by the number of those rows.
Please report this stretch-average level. 260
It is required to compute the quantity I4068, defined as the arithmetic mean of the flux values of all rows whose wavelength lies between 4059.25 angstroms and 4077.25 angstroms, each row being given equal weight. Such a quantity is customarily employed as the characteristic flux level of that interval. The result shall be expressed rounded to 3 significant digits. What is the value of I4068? 278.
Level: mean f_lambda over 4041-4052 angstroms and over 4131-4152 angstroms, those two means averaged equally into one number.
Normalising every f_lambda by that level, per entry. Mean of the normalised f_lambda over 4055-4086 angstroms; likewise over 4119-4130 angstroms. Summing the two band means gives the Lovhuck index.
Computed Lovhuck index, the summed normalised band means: 1.93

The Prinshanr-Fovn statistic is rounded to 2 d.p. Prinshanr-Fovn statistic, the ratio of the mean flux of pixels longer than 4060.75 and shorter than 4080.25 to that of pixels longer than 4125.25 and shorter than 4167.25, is 1.03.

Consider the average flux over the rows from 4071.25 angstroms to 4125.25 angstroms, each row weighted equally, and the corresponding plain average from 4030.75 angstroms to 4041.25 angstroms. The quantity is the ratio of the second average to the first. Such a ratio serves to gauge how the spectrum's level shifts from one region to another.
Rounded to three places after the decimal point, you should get 1.080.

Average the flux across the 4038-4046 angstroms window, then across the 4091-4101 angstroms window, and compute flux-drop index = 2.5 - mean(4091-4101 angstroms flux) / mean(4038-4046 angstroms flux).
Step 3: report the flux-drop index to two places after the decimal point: 1.63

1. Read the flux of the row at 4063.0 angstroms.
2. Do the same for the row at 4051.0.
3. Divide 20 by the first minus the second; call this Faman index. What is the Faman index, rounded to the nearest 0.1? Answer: -0.2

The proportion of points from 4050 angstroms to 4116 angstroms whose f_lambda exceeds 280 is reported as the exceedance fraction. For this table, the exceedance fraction 0.273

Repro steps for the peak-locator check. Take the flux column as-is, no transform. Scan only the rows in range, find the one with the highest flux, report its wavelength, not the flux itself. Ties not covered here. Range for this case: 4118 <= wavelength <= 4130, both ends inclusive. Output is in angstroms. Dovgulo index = 4123.0 angstroms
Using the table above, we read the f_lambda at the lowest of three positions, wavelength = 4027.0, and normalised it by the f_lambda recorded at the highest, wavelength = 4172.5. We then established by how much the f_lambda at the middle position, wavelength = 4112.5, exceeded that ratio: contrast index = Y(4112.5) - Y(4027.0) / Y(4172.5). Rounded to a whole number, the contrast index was 269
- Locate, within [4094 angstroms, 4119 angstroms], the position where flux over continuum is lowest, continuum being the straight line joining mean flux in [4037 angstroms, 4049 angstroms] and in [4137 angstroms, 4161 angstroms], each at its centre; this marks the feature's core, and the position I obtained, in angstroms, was 4099.0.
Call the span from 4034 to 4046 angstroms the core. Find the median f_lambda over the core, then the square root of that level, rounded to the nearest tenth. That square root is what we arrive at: 16.6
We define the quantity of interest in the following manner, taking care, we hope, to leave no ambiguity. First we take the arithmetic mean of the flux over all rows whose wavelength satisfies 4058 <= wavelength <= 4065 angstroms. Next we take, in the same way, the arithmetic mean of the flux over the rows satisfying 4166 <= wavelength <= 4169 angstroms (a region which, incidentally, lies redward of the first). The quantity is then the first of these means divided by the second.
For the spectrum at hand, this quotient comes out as 0.96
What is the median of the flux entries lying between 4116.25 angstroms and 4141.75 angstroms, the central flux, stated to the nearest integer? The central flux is 271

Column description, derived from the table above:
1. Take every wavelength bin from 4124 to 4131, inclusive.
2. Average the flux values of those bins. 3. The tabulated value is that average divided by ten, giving 26.8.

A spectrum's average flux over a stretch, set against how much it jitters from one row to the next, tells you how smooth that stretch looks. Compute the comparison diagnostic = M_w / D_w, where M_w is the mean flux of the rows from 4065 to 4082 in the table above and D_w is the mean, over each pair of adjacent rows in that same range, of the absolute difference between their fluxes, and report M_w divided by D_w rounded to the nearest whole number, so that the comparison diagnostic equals 20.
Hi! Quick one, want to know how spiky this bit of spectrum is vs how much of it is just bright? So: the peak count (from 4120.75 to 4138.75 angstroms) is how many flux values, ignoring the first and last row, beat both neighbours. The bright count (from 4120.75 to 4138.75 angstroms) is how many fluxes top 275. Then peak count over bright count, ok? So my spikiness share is 1.0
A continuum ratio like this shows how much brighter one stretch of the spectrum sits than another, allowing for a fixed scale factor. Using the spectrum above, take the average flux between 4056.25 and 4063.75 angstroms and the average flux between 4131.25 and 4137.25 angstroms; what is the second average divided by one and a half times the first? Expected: 0.659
